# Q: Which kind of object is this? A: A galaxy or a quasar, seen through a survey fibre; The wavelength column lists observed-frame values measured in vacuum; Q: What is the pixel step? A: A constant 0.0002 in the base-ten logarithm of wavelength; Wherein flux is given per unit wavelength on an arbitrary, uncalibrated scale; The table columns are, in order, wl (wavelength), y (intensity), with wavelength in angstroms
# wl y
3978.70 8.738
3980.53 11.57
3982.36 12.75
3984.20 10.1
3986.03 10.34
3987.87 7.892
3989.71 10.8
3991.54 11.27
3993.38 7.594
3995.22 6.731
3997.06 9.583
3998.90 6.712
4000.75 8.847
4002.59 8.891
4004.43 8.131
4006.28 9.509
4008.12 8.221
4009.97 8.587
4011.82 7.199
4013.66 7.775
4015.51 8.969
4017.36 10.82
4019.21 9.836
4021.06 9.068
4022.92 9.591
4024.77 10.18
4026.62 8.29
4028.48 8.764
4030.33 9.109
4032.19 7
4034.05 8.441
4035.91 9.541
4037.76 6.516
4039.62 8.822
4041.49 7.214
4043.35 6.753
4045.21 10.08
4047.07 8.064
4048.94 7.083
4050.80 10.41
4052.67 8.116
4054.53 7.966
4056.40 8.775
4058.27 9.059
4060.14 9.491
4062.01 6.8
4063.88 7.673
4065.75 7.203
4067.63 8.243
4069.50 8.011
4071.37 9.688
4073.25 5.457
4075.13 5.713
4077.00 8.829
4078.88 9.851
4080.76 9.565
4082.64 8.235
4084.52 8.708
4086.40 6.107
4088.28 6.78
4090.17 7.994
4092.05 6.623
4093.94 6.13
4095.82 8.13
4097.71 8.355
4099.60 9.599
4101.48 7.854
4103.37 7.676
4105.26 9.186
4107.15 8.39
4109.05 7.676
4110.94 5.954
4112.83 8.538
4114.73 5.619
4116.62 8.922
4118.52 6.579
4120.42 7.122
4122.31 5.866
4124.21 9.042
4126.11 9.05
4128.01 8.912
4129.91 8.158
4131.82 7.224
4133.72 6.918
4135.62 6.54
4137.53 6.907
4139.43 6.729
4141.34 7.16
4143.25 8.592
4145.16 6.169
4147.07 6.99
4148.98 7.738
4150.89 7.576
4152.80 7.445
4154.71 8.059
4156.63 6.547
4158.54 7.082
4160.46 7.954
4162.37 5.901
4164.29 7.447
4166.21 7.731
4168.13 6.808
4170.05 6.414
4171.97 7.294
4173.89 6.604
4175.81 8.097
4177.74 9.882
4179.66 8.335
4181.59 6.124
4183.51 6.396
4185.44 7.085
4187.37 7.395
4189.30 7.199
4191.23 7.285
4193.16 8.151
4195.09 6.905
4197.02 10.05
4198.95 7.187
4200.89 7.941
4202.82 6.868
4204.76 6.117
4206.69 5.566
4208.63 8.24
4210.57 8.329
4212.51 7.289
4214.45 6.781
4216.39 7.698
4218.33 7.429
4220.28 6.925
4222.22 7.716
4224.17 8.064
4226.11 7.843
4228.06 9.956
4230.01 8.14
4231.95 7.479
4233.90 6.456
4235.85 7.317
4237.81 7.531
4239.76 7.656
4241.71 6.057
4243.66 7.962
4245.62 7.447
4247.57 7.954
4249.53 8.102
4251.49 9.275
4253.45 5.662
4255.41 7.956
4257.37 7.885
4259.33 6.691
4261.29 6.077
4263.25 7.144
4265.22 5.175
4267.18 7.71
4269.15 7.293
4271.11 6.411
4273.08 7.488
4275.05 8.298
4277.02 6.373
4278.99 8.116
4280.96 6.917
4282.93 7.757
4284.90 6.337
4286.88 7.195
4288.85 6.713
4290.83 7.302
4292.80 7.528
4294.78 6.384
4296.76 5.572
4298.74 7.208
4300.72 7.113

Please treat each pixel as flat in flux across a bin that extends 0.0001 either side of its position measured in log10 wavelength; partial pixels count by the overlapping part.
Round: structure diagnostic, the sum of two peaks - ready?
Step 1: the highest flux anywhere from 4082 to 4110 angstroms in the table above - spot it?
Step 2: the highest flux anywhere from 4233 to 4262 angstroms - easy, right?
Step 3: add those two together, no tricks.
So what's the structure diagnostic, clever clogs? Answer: 18.9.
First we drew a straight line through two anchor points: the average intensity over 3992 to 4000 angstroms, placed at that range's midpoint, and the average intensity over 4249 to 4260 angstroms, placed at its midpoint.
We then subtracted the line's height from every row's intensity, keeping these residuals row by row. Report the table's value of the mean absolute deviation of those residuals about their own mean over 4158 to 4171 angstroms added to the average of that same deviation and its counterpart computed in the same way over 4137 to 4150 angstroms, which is 1.1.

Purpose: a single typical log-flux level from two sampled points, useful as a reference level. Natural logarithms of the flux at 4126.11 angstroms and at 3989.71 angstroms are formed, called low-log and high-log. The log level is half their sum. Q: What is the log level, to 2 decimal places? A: 2.29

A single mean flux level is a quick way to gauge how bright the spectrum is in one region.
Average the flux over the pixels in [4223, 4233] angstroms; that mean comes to 8.3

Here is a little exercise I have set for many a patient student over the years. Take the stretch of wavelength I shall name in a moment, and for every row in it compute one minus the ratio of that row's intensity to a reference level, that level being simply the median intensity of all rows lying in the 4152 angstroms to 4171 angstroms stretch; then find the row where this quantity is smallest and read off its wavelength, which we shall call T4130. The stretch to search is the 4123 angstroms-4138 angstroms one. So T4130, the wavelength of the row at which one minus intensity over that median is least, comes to 4126.11 angstroms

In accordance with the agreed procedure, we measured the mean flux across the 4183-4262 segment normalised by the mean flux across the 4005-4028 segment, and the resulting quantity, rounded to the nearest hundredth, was 0.83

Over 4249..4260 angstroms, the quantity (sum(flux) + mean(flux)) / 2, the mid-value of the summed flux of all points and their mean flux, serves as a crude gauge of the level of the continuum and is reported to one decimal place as 26.6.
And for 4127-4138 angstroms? 26.1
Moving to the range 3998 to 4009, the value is 29.3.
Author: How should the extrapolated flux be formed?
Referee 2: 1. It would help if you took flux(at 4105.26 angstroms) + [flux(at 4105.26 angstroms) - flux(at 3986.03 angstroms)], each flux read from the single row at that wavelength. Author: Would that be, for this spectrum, 8.0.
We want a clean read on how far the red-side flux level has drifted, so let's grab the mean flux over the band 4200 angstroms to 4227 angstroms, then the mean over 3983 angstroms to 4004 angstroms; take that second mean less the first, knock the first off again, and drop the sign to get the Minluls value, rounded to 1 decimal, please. 5.7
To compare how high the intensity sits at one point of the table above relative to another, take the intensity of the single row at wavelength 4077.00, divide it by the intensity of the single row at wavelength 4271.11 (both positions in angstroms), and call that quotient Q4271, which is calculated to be 1.38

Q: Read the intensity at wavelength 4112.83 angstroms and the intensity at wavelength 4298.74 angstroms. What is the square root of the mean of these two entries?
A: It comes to 2.81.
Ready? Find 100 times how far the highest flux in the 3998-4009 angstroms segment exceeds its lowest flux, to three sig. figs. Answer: 280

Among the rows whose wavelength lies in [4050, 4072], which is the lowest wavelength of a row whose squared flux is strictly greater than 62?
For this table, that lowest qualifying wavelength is 4050.80 angstroms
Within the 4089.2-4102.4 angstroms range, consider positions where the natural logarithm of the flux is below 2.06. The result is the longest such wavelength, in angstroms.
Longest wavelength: 4093.94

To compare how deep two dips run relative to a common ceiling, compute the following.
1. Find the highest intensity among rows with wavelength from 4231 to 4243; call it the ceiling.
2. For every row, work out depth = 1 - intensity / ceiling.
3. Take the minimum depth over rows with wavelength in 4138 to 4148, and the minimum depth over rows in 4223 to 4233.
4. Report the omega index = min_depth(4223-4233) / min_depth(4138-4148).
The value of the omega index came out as 2.5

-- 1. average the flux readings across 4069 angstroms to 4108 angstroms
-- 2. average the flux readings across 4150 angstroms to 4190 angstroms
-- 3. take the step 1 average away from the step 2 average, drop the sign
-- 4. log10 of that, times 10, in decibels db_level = -1.9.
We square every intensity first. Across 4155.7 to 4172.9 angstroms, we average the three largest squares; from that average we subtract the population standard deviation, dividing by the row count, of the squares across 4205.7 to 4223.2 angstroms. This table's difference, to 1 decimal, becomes 48.3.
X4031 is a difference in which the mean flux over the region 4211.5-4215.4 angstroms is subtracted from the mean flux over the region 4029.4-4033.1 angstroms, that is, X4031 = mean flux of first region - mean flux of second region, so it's 1.02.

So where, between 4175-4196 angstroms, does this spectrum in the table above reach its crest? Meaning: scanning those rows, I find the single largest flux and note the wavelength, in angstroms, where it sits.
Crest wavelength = 4177.74 angstroms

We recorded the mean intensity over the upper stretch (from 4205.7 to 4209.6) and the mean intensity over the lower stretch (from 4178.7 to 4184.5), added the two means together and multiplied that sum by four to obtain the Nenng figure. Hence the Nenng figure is 55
